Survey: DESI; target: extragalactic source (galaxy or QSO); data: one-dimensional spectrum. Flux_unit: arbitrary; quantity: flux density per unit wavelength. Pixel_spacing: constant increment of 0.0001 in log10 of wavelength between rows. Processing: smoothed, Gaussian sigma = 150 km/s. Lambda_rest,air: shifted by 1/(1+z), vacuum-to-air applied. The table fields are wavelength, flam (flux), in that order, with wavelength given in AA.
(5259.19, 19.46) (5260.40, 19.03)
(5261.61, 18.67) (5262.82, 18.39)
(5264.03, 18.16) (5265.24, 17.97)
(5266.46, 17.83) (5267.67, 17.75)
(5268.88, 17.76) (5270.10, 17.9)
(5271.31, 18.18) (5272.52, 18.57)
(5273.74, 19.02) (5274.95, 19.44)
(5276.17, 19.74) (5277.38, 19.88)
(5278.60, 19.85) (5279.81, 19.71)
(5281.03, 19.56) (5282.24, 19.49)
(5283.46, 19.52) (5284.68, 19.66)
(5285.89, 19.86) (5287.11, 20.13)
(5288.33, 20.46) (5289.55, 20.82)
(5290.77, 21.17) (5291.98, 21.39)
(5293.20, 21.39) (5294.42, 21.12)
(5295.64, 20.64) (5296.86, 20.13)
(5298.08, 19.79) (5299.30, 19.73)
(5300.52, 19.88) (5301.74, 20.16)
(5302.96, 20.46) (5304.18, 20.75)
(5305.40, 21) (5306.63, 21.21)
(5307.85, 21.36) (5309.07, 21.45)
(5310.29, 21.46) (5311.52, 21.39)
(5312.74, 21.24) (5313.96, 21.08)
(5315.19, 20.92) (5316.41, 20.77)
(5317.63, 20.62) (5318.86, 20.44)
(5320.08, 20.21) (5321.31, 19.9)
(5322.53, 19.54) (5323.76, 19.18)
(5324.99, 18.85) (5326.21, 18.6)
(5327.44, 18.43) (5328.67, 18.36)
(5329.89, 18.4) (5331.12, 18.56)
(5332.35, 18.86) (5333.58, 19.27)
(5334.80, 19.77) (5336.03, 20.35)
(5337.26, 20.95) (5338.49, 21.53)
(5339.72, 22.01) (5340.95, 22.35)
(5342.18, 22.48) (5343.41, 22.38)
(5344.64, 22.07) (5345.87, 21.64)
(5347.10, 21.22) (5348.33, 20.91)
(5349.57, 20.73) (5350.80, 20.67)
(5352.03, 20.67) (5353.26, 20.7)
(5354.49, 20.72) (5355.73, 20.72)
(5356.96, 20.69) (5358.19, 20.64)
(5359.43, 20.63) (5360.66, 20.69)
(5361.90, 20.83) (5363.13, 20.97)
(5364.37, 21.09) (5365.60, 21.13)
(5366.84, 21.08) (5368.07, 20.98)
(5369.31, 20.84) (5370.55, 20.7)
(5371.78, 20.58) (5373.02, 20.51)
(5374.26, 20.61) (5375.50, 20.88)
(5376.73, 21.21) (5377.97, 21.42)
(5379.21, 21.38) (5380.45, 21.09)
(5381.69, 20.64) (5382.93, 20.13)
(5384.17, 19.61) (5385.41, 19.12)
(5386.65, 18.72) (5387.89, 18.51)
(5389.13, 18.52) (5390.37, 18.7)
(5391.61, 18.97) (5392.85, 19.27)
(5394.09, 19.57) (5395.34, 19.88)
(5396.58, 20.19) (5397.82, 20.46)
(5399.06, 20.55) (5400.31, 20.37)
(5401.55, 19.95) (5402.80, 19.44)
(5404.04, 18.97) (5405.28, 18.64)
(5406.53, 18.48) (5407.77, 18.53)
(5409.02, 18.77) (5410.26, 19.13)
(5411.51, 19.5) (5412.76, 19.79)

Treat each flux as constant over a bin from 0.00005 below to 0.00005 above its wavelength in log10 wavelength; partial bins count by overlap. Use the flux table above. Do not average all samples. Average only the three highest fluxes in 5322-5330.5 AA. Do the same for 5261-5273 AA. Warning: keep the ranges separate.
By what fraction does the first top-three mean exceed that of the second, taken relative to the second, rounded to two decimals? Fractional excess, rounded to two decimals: 0.03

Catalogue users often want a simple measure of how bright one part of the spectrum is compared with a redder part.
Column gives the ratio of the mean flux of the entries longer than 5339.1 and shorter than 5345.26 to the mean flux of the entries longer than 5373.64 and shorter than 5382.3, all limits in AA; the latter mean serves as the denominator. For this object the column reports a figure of 1.06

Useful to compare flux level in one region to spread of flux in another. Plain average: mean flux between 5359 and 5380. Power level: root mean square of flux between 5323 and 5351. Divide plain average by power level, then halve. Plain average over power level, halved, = 0.513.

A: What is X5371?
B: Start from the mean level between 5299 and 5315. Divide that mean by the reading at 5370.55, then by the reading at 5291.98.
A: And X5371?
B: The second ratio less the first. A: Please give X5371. -0.033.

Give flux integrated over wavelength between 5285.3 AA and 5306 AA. 425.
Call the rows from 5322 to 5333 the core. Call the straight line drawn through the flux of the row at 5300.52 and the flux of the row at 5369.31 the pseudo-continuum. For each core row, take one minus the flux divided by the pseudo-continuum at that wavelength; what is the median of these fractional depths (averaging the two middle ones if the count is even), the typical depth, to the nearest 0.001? 0.081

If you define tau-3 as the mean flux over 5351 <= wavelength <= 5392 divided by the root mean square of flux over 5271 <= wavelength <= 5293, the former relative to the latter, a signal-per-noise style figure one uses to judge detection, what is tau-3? 1.03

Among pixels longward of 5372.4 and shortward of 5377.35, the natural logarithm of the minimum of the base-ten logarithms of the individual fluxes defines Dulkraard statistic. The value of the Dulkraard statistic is 0.272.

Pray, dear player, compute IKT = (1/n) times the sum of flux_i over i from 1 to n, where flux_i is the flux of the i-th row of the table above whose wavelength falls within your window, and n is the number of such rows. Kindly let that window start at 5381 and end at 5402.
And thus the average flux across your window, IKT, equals 19.6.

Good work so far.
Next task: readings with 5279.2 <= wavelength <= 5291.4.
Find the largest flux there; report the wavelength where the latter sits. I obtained 5290.77 AA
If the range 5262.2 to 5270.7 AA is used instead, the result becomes 5262.82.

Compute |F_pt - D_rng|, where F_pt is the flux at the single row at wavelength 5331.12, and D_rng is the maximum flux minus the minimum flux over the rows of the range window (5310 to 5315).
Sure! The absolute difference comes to 18.2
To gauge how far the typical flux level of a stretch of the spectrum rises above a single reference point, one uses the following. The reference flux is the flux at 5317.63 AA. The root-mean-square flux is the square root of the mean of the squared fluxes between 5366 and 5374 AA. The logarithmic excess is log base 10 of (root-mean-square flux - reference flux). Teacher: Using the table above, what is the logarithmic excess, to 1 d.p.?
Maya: -0.8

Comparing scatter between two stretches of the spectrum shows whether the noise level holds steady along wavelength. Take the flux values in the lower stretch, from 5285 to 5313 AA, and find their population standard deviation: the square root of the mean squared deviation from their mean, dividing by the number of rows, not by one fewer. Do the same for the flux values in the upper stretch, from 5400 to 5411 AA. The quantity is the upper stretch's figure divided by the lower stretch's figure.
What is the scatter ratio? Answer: 1.04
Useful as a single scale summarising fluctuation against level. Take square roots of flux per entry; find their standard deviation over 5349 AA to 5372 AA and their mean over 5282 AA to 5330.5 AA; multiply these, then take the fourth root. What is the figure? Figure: 0.54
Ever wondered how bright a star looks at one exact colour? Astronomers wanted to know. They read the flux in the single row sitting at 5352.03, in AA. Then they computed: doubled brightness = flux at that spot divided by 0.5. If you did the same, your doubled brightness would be 41.3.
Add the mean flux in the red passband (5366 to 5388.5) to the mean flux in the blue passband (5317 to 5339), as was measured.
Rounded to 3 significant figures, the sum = 40.0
